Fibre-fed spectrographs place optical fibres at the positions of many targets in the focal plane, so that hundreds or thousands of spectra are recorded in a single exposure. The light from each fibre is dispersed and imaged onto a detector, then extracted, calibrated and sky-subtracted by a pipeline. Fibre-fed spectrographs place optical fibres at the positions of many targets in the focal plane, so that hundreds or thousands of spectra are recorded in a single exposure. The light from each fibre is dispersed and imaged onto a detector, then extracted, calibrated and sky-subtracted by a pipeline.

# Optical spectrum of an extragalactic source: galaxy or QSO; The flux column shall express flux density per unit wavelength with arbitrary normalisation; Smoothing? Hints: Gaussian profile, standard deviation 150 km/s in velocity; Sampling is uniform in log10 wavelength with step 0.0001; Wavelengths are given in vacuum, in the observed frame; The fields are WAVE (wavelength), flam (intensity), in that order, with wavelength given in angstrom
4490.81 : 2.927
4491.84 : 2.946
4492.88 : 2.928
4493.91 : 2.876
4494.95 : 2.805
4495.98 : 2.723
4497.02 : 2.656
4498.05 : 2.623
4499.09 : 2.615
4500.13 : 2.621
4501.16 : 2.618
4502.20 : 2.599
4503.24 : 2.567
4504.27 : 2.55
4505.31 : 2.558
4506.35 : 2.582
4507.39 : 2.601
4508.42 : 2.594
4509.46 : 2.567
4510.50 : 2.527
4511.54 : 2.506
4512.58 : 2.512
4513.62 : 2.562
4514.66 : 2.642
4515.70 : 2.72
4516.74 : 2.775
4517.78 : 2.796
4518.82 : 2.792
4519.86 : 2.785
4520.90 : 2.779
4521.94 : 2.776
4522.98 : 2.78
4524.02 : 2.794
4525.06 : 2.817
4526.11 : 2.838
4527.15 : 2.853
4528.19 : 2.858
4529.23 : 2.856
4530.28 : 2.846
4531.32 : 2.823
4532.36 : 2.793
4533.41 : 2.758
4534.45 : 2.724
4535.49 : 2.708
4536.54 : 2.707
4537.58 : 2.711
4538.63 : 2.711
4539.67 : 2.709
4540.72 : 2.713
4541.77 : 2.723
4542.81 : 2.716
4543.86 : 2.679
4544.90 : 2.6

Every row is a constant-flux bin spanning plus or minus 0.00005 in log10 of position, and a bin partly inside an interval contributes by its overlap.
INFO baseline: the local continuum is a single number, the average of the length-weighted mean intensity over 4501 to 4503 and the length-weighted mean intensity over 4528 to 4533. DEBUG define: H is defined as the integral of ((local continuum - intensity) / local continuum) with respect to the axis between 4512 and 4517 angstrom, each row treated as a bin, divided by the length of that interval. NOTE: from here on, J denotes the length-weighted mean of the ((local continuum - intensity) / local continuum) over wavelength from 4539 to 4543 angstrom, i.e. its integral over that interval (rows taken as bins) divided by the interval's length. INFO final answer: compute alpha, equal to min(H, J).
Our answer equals -0.001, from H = 0.029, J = -0.001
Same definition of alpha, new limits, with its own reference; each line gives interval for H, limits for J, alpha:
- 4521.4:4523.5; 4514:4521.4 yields -0.025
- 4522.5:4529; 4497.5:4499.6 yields -0.042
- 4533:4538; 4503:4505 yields -0.004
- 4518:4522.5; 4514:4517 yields -0.027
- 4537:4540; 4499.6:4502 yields 0.000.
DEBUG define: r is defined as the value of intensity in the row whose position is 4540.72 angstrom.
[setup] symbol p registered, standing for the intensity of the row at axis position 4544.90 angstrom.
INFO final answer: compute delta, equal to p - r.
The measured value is -0.11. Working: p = 2.6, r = 2.713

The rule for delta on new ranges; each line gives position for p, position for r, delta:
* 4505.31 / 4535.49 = -0.15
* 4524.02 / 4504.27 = 0.24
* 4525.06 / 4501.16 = 0.20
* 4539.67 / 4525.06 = -0.11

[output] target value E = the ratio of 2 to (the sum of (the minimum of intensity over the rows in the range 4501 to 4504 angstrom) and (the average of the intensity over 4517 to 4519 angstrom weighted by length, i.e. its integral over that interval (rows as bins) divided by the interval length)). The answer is 0.373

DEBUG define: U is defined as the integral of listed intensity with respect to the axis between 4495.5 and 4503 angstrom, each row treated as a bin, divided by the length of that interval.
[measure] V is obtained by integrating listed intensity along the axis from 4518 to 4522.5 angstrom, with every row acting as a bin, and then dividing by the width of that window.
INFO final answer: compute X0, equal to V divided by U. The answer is 1.059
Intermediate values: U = 2.63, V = 2.79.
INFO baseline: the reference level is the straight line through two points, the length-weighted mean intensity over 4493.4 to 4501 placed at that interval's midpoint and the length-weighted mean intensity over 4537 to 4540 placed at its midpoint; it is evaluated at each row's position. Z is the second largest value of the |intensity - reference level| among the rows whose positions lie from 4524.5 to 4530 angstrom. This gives 0.15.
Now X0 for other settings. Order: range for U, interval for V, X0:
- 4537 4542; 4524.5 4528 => 1.046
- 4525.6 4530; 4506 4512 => 0.899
